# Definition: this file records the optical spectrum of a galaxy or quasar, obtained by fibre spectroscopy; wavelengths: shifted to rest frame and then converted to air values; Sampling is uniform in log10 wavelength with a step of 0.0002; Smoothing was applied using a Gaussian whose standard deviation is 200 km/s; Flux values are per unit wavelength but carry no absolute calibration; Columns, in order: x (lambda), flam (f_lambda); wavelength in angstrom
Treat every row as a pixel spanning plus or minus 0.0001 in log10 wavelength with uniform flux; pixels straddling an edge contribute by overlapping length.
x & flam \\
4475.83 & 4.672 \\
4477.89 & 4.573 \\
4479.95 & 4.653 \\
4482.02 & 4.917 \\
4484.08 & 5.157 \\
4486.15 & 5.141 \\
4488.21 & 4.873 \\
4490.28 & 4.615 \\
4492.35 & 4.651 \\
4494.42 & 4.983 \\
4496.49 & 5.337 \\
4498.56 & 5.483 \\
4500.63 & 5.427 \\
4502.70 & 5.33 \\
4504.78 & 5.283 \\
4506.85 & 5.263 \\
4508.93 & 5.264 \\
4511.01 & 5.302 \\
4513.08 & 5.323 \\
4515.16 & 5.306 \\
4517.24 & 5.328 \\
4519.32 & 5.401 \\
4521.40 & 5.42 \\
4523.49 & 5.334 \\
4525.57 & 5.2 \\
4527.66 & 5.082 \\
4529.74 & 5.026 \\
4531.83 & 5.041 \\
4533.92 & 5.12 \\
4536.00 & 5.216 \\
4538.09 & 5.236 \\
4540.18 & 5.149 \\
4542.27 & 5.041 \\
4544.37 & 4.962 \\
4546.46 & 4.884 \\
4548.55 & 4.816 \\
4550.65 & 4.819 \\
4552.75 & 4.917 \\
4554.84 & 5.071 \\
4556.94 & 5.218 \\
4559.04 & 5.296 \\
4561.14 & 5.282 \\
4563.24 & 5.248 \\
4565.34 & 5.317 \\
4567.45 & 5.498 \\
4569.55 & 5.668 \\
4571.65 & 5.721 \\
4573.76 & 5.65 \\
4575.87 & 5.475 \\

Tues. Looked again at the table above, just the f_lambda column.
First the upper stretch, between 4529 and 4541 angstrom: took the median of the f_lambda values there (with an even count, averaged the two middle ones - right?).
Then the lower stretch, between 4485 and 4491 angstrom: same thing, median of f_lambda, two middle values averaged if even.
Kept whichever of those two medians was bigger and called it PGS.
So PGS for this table 5.13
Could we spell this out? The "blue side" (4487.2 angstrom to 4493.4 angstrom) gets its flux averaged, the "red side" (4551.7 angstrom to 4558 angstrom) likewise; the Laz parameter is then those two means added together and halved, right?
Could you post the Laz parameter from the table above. 4.89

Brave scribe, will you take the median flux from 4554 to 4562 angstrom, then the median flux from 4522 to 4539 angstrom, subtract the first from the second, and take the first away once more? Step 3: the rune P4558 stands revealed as -5.34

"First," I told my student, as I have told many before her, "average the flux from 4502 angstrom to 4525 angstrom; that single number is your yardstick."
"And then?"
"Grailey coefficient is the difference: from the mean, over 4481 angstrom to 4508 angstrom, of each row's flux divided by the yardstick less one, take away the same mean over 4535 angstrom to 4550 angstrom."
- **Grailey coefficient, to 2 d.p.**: 0.01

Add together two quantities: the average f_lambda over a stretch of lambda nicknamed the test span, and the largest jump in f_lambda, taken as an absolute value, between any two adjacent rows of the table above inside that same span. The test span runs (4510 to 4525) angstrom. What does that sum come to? 5.43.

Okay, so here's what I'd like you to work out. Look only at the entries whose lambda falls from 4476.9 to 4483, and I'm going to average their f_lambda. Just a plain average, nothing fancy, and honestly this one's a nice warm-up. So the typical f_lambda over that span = 4.71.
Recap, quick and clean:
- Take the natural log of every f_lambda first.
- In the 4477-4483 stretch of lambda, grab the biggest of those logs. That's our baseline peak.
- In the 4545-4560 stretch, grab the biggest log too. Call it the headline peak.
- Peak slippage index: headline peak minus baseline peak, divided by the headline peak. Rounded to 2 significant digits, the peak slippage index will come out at 0.045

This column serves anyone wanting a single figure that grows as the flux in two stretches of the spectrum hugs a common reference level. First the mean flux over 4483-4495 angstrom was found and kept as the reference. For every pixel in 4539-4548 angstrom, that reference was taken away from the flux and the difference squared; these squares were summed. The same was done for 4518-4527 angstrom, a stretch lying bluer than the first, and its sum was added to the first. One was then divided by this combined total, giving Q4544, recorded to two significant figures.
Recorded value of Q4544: 1.1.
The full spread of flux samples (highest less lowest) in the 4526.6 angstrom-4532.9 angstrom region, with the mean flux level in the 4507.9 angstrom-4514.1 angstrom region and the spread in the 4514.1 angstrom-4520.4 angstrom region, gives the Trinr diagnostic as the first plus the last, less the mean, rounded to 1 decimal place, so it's -5.1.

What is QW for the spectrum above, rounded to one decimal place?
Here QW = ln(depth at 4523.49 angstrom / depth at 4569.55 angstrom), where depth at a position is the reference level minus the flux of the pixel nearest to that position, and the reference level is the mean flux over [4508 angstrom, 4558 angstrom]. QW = -1.0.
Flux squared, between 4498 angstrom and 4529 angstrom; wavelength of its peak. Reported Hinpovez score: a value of 4498.56 angstrom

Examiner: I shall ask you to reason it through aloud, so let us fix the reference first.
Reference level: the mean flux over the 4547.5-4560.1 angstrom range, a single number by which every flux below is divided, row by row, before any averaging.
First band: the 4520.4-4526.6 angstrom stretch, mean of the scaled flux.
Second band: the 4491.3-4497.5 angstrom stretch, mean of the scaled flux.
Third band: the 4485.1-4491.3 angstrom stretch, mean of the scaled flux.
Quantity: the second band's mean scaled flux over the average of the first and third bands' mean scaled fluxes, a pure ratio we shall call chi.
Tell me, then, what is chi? 0.979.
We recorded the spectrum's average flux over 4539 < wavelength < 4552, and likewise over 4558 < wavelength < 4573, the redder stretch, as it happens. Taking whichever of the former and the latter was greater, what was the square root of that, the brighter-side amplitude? 2.33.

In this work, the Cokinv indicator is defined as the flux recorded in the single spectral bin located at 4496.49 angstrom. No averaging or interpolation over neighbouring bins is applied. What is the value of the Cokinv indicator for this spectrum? 5.337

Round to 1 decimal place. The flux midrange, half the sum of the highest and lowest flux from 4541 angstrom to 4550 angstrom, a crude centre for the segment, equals 4.9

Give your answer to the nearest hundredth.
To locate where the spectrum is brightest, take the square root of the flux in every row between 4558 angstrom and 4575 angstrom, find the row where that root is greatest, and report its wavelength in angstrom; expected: 4571.65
